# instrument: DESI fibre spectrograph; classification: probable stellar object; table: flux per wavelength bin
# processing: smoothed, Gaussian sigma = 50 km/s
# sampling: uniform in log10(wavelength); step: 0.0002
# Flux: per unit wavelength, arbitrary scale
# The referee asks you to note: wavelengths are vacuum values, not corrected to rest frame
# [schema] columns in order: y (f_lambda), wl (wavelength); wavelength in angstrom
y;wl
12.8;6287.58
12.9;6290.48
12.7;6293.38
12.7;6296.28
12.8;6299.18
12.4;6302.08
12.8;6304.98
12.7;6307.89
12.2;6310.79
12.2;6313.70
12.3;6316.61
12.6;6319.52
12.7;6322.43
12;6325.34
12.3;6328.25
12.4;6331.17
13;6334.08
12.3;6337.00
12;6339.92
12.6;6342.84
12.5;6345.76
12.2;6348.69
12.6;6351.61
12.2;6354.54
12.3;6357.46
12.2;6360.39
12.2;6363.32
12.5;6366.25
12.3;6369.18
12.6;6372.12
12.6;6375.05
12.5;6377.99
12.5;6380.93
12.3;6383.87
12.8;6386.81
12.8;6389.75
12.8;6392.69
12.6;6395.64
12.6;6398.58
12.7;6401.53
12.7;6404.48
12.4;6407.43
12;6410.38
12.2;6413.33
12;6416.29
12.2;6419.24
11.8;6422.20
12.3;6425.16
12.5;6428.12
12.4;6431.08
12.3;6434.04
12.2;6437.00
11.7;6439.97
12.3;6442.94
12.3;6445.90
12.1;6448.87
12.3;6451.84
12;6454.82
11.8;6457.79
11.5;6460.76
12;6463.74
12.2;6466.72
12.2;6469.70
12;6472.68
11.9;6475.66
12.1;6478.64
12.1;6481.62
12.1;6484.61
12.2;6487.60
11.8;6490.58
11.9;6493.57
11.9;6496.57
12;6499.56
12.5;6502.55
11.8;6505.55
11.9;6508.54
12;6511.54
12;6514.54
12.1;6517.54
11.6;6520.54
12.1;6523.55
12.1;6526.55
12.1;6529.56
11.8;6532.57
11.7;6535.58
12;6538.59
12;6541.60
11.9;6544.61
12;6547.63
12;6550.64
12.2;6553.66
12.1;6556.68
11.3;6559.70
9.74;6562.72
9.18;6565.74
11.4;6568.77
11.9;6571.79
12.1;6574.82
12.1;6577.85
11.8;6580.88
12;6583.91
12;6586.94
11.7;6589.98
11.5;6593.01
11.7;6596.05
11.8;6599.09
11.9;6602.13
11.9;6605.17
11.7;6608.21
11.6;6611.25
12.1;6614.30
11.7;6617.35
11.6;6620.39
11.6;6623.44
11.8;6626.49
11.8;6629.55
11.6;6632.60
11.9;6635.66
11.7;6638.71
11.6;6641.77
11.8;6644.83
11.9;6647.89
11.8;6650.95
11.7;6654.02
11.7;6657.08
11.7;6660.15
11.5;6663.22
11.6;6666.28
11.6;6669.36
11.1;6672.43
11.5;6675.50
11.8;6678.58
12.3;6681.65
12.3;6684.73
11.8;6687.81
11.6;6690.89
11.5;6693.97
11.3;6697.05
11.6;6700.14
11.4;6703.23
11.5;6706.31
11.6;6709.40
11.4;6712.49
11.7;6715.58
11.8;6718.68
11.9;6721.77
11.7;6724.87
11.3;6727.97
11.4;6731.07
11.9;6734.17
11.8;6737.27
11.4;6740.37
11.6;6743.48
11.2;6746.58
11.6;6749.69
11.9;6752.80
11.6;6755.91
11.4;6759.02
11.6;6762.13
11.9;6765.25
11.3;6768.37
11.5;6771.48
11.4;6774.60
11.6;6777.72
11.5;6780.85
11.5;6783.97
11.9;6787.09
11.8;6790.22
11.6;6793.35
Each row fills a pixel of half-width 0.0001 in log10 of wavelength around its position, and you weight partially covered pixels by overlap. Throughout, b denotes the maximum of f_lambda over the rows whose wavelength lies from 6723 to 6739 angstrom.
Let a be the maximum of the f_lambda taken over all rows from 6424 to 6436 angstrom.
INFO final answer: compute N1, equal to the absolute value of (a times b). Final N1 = 149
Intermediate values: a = 12.5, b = 11.9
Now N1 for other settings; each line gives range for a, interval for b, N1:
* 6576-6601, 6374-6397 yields 155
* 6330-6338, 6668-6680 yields 153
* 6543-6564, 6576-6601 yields 148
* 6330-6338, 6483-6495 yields 159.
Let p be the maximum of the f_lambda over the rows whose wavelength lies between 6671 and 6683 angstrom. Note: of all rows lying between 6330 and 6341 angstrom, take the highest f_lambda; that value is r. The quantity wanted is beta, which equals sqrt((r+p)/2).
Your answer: 3.557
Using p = 12.3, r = 13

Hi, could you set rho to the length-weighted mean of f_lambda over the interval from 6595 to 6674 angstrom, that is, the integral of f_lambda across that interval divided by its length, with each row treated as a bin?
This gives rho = 11.7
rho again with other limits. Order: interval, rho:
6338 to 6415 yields 12.4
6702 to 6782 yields 11.6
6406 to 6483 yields 12.1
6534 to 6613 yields 11.7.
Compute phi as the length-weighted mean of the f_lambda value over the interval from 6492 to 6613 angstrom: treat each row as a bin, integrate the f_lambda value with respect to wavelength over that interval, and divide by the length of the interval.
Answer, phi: 11.8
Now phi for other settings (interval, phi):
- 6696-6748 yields 11.6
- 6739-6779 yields 11.5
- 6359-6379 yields 12.4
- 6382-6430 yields 12.4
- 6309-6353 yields 12.4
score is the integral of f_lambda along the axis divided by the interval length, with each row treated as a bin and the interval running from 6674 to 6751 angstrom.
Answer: 11.6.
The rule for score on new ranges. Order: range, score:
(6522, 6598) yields 11.7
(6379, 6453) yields 12.4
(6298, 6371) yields 12.4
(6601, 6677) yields 11.7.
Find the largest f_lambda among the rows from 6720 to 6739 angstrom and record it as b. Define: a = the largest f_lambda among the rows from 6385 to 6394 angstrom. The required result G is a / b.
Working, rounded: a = 12.8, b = 11.9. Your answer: 1.08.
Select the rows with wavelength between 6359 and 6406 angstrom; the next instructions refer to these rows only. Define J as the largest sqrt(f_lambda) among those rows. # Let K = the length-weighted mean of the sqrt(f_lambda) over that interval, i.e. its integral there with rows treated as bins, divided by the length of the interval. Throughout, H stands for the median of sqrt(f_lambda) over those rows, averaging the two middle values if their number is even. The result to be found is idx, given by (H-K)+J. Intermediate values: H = 3.55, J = 3.58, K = 3.54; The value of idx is 3.586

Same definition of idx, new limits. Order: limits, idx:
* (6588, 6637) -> 3.472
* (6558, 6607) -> 3.524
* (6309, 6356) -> 3.594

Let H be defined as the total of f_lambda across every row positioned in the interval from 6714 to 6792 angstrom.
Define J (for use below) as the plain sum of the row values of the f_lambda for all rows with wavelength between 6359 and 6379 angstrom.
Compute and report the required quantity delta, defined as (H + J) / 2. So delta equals 189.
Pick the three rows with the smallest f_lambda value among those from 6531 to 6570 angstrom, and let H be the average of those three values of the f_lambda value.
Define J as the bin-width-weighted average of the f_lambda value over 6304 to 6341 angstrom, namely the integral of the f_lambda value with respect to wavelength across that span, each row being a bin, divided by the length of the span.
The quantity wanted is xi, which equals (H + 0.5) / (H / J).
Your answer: 13.0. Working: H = 10.1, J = 12.4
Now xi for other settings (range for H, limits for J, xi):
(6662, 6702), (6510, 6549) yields 12.5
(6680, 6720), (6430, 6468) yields 12.6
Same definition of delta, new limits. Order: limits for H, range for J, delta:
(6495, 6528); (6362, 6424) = 197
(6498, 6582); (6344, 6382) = 245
